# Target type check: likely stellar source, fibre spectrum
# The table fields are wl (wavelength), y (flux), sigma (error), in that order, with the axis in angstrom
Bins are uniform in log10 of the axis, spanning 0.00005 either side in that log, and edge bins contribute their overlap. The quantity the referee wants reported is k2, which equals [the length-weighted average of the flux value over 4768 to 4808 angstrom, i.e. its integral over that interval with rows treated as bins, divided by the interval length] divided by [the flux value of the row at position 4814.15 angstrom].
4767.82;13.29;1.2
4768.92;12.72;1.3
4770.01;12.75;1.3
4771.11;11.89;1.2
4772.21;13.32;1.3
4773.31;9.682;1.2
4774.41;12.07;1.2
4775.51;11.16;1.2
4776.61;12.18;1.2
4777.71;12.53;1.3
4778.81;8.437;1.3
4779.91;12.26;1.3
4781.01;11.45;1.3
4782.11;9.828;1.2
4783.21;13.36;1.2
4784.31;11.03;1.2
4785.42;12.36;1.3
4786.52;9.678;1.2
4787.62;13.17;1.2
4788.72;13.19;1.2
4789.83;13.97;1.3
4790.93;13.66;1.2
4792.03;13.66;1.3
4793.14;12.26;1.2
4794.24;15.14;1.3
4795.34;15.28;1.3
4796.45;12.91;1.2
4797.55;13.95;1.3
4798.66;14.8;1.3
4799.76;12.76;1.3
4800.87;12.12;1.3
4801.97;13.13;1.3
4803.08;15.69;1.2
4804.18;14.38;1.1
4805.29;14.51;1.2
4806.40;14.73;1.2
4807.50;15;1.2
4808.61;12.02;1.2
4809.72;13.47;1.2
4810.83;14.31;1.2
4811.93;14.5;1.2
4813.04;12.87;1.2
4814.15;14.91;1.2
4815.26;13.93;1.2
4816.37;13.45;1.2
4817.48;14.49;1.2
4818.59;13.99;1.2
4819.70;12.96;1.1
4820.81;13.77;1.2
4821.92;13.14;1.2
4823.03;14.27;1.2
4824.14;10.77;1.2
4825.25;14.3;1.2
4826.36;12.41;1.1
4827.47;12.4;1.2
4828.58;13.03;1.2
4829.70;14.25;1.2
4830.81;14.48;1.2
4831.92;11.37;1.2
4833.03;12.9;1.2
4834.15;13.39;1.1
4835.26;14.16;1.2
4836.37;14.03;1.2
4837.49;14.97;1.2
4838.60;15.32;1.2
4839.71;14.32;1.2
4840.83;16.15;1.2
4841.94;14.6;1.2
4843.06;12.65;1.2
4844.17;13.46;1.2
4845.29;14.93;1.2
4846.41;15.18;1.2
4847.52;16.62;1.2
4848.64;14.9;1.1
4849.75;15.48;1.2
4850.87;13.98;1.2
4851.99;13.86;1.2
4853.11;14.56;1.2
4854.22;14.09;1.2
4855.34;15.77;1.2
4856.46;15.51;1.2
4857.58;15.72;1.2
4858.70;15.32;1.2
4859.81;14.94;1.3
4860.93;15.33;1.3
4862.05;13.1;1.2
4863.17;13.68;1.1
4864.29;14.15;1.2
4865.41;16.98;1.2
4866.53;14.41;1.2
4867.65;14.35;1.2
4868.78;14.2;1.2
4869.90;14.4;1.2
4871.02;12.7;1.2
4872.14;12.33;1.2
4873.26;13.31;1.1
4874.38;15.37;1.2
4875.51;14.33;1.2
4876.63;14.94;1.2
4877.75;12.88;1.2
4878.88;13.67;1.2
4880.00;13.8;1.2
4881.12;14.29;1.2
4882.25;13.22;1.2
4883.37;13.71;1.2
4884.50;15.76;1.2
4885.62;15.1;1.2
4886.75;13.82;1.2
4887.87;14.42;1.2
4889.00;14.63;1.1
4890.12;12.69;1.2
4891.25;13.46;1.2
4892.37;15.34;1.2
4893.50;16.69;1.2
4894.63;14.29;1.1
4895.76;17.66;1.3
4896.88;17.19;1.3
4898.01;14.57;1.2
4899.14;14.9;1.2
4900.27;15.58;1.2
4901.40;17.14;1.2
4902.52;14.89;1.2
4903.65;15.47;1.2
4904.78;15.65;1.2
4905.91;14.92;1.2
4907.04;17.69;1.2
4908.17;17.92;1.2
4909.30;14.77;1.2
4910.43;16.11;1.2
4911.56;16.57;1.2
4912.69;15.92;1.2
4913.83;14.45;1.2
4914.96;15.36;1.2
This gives 0.86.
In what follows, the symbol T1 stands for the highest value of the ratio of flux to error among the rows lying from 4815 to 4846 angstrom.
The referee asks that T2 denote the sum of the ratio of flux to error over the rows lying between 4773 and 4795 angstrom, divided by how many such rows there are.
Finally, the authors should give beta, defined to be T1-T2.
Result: 3.7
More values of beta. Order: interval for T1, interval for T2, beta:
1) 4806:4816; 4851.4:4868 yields 0.2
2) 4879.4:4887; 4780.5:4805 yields 2.6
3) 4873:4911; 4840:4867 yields 2.6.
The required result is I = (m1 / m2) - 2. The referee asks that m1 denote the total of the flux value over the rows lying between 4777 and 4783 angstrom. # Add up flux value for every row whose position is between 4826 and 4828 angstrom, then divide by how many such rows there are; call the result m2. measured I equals 2.4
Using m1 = 55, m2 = 12.4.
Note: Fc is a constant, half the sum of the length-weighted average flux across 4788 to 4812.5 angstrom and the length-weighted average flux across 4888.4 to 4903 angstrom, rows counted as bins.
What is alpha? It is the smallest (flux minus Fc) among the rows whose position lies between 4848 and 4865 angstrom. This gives -1.5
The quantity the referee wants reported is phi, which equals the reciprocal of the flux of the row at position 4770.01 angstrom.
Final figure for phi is 0.078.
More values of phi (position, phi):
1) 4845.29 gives 0.067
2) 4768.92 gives 0.079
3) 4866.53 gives 0.069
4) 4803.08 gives 0.064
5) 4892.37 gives 0.065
